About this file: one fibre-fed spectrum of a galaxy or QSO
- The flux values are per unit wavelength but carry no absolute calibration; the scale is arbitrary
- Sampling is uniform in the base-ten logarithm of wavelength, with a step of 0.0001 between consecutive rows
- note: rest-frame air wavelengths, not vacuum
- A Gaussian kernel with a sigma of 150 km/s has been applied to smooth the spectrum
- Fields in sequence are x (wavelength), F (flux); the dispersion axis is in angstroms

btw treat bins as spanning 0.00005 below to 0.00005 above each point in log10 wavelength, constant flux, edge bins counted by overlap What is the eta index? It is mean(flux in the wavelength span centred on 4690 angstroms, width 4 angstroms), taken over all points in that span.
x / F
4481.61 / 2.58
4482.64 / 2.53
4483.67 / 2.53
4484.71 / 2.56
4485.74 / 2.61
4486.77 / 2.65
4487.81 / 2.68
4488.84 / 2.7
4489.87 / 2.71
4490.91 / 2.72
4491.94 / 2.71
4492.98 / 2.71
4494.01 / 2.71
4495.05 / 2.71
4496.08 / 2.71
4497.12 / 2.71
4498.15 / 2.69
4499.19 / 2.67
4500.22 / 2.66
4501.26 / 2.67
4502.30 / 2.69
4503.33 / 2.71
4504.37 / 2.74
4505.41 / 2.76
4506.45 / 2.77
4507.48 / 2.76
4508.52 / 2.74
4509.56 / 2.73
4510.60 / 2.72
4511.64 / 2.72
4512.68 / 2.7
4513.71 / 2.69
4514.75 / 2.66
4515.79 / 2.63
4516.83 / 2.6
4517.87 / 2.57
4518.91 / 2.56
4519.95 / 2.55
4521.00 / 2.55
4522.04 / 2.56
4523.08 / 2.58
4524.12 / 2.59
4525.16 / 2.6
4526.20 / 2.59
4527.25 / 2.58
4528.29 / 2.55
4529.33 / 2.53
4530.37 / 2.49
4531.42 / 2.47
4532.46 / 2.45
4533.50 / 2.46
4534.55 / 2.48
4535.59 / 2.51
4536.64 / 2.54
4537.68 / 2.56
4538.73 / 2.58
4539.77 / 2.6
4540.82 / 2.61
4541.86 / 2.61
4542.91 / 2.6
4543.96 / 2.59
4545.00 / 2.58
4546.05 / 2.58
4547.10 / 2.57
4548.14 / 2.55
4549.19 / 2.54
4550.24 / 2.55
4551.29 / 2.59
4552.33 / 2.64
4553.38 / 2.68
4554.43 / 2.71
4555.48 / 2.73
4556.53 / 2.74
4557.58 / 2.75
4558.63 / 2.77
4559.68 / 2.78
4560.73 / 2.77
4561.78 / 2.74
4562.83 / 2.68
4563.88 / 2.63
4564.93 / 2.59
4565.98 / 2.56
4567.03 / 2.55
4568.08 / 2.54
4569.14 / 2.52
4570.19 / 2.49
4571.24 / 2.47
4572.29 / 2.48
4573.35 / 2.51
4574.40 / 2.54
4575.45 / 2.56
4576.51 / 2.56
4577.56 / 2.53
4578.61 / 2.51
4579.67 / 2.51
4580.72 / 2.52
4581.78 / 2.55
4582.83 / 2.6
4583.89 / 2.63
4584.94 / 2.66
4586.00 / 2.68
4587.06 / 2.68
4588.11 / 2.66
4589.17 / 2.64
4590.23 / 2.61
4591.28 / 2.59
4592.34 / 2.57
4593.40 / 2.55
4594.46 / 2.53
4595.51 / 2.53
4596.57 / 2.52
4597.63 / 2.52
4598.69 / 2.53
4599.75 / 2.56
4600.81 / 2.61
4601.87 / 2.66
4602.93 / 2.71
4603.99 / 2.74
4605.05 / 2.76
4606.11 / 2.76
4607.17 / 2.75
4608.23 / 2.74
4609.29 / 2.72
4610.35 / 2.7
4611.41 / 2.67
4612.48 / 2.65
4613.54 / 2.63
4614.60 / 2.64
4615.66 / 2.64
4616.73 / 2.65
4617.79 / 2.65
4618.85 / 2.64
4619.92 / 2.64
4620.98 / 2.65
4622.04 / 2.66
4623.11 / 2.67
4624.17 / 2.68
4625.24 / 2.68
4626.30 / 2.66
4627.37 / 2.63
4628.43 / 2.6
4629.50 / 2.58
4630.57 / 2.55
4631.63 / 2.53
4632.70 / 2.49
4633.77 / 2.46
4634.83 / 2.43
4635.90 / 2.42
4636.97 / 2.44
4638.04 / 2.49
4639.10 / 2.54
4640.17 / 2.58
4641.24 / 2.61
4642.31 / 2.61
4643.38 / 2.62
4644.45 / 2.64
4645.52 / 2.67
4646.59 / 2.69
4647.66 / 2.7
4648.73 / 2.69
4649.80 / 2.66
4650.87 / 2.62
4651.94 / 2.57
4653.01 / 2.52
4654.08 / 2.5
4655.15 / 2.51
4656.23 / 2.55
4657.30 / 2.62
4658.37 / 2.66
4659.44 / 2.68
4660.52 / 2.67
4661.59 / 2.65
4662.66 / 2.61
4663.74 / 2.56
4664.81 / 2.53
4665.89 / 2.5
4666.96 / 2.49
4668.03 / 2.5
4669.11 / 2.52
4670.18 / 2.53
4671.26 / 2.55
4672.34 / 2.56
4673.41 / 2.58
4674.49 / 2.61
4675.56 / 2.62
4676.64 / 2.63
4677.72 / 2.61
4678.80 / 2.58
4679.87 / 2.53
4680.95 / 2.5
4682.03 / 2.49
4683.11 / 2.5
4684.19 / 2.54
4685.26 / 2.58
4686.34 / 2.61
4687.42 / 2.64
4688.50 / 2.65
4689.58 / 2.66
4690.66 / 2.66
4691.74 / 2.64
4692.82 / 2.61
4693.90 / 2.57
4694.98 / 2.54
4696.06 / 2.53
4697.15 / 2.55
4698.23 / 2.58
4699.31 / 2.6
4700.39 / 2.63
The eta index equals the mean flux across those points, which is 2.65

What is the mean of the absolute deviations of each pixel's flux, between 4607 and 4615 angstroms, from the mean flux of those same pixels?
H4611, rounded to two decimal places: 0.04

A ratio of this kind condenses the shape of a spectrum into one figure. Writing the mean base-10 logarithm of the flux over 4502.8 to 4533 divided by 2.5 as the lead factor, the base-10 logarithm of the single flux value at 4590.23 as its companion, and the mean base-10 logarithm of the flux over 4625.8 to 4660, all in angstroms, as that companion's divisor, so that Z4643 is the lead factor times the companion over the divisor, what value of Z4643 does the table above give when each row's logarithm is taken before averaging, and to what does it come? 0.170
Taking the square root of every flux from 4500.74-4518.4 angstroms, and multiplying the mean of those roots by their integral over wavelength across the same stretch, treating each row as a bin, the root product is 47.6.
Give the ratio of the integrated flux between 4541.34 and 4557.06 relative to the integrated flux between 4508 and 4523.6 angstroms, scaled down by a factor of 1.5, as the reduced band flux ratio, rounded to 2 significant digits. 0.67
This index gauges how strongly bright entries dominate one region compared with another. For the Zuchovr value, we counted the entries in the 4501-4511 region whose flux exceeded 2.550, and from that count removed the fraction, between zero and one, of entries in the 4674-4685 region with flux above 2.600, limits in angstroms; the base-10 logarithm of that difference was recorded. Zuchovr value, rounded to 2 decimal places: 0.98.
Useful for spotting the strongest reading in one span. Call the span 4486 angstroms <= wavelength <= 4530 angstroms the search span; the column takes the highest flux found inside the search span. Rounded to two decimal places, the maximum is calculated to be 2.77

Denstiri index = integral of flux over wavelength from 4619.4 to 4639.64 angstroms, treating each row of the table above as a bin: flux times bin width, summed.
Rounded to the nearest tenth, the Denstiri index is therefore 52.0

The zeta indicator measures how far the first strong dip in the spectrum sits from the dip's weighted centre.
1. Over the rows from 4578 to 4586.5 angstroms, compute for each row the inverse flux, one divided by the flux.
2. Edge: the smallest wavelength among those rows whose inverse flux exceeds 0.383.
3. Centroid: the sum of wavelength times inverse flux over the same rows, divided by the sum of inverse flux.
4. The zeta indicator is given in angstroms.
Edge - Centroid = -3.6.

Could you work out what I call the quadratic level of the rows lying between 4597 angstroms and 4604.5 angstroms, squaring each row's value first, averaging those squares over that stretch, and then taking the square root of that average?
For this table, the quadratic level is 2.62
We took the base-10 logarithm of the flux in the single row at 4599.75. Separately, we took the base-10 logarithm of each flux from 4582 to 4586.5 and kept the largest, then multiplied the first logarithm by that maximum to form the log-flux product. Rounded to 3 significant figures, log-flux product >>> 0.175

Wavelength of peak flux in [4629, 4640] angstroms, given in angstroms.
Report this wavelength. 4629.50 angstroms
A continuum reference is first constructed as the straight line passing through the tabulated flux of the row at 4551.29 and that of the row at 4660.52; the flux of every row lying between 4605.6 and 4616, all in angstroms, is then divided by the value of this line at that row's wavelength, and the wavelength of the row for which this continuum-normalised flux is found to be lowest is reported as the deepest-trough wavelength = 4613.54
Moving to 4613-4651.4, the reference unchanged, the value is 4635.90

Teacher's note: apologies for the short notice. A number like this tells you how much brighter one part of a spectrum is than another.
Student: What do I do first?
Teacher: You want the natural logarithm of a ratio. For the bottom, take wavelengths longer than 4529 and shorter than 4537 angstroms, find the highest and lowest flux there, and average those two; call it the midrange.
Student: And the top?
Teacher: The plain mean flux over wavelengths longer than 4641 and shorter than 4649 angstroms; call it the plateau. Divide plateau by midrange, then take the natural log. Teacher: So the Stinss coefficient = 0.06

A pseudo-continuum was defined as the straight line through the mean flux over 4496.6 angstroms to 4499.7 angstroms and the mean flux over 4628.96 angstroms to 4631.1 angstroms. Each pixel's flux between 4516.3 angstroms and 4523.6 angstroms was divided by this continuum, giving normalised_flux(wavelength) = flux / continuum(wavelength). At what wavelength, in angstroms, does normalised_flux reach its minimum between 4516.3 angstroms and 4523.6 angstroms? 4519.95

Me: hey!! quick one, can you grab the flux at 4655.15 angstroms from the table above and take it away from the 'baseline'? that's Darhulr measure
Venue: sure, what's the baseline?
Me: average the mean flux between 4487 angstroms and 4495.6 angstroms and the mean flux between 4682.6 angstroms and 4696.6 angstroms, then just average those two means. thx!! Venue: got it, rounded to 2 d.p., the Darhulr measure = 0.14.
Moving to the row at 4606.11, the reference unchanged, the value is -0.11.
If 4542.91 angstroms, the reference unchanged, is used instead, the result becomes 0.05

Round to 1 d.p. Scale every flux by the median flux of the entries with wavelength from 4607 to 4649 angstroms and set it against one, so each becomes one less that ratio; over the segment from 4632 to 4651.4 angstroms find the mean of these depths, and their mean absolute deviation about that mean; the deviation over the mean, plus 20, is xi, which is 21.3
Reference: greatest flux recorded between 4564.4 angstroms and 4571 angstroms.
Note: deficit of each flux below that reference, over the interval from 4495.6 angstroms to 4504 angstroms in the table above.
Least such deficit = -0.12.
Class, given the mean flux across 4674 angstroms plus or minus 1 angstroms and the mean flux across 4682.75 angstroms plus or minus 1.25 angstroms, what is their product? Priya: 6.47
